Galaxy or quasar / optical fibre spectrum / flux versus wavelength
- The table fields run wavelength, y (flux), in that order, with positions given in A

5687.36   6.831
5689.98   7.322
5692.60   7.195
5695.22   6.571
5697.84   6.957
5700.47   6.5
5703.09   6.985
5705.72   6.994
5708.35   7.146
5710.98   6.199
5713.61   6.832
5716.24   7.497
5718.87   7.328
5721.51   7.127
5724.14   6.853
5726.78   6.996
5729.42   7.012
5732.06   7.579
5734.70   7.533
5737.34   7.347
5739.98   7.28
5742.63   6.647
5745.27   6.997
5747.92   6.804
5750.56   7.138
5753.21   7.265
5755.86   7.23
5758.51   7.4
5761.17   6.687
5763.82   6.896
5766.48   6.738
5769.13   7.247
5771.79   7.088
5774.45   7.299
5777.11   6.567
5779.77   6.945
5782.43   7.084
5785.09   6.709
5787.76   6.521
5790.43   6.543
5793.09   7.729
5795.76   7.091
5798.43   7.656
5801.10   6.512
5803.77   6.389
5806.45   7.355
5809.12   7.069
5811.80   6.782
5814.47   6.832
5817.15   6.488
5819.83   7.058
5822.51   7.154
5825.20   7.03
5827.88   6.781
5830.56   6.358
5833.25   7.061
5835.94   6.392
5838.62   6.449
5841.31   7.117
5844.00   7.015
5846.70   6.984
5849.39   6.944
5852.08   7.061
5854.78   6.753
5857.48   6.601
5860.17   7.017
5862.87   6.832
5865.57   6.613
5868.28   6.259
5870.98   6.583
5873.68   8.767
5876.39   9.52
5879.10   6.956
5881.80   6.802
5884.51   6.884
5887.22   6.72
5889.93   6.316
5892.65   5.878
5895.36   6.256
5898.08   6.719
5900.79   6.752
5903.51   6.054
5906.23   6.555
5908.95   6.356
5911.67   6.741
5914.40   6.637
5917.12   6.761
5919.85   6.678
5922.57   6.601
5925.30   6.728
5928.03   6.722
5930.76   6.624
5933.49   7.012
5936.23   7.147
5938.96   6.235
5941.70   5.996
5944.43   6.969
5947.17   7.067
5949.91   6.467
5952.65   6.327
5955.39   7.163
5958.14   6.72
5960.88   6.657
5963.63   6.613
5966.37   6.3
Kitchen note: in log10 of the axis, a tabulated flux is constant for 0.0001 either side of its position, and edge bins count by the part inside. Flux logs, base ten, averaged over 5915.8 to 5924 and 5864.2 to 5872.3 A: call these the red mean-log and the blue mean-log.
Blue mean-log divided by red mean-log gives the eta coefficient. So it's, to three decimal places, 0.984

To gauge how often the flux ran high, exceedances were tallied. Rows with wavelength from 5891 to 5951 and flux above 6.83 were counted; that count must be 4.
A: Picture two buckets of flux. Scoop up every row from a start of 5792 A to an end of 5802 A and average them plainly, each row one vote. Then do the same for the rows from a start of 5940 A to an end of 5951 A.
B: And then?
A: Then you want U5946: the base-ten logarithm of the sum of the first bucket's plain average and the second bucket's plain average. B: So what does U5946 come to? 1.14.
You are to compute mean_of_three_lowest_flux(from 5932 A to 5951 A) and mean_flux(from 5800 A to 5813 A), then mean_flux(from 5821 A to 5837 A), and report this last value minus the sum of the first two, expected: -6.26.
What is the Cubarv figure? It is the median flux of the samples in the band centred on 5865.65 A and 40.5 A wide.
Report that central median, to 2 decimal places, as 6.88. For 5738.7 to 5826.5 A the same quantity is 7.03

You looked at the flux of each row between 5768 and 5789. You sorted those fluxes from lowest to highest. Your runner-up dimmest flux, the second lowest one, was 6.567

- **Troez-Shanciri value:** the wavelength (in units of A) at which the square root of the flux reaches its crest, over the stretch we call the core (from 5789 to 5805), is 5793.09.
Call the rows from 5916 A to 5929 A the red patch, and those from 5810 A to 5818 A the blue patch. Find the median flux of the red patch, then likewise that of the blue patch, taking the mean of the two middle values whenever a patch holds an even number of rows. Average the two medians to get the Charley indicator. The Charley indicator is 6.75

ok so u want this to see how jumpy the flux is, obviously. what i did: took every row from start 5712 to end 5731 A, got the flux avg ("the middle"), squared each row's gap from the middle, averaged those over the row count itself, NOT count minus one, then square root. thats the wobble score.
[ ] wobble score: 0.23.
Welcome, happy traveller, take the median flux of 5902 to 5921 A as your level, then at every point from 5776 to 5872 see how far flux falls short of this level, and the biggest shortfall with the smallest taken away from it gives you 1.5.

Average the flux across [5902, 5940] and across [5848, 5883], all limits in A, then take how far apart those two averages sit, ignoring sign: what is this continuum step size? 0.50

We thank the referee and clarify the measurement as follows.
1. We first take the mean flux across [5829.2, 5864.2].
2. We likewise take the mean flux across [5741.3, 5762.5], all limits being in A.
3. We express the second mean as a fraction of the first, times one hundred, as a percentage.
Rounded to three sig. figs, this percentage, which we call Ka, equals 103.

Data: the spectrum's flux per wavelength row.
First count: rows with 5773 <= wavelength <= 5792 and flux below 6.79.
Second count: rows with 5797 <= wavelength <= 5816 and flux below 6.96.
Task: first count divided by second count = 1.0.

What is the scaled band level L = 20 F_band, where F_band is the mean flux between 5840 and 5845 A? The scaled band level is 141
